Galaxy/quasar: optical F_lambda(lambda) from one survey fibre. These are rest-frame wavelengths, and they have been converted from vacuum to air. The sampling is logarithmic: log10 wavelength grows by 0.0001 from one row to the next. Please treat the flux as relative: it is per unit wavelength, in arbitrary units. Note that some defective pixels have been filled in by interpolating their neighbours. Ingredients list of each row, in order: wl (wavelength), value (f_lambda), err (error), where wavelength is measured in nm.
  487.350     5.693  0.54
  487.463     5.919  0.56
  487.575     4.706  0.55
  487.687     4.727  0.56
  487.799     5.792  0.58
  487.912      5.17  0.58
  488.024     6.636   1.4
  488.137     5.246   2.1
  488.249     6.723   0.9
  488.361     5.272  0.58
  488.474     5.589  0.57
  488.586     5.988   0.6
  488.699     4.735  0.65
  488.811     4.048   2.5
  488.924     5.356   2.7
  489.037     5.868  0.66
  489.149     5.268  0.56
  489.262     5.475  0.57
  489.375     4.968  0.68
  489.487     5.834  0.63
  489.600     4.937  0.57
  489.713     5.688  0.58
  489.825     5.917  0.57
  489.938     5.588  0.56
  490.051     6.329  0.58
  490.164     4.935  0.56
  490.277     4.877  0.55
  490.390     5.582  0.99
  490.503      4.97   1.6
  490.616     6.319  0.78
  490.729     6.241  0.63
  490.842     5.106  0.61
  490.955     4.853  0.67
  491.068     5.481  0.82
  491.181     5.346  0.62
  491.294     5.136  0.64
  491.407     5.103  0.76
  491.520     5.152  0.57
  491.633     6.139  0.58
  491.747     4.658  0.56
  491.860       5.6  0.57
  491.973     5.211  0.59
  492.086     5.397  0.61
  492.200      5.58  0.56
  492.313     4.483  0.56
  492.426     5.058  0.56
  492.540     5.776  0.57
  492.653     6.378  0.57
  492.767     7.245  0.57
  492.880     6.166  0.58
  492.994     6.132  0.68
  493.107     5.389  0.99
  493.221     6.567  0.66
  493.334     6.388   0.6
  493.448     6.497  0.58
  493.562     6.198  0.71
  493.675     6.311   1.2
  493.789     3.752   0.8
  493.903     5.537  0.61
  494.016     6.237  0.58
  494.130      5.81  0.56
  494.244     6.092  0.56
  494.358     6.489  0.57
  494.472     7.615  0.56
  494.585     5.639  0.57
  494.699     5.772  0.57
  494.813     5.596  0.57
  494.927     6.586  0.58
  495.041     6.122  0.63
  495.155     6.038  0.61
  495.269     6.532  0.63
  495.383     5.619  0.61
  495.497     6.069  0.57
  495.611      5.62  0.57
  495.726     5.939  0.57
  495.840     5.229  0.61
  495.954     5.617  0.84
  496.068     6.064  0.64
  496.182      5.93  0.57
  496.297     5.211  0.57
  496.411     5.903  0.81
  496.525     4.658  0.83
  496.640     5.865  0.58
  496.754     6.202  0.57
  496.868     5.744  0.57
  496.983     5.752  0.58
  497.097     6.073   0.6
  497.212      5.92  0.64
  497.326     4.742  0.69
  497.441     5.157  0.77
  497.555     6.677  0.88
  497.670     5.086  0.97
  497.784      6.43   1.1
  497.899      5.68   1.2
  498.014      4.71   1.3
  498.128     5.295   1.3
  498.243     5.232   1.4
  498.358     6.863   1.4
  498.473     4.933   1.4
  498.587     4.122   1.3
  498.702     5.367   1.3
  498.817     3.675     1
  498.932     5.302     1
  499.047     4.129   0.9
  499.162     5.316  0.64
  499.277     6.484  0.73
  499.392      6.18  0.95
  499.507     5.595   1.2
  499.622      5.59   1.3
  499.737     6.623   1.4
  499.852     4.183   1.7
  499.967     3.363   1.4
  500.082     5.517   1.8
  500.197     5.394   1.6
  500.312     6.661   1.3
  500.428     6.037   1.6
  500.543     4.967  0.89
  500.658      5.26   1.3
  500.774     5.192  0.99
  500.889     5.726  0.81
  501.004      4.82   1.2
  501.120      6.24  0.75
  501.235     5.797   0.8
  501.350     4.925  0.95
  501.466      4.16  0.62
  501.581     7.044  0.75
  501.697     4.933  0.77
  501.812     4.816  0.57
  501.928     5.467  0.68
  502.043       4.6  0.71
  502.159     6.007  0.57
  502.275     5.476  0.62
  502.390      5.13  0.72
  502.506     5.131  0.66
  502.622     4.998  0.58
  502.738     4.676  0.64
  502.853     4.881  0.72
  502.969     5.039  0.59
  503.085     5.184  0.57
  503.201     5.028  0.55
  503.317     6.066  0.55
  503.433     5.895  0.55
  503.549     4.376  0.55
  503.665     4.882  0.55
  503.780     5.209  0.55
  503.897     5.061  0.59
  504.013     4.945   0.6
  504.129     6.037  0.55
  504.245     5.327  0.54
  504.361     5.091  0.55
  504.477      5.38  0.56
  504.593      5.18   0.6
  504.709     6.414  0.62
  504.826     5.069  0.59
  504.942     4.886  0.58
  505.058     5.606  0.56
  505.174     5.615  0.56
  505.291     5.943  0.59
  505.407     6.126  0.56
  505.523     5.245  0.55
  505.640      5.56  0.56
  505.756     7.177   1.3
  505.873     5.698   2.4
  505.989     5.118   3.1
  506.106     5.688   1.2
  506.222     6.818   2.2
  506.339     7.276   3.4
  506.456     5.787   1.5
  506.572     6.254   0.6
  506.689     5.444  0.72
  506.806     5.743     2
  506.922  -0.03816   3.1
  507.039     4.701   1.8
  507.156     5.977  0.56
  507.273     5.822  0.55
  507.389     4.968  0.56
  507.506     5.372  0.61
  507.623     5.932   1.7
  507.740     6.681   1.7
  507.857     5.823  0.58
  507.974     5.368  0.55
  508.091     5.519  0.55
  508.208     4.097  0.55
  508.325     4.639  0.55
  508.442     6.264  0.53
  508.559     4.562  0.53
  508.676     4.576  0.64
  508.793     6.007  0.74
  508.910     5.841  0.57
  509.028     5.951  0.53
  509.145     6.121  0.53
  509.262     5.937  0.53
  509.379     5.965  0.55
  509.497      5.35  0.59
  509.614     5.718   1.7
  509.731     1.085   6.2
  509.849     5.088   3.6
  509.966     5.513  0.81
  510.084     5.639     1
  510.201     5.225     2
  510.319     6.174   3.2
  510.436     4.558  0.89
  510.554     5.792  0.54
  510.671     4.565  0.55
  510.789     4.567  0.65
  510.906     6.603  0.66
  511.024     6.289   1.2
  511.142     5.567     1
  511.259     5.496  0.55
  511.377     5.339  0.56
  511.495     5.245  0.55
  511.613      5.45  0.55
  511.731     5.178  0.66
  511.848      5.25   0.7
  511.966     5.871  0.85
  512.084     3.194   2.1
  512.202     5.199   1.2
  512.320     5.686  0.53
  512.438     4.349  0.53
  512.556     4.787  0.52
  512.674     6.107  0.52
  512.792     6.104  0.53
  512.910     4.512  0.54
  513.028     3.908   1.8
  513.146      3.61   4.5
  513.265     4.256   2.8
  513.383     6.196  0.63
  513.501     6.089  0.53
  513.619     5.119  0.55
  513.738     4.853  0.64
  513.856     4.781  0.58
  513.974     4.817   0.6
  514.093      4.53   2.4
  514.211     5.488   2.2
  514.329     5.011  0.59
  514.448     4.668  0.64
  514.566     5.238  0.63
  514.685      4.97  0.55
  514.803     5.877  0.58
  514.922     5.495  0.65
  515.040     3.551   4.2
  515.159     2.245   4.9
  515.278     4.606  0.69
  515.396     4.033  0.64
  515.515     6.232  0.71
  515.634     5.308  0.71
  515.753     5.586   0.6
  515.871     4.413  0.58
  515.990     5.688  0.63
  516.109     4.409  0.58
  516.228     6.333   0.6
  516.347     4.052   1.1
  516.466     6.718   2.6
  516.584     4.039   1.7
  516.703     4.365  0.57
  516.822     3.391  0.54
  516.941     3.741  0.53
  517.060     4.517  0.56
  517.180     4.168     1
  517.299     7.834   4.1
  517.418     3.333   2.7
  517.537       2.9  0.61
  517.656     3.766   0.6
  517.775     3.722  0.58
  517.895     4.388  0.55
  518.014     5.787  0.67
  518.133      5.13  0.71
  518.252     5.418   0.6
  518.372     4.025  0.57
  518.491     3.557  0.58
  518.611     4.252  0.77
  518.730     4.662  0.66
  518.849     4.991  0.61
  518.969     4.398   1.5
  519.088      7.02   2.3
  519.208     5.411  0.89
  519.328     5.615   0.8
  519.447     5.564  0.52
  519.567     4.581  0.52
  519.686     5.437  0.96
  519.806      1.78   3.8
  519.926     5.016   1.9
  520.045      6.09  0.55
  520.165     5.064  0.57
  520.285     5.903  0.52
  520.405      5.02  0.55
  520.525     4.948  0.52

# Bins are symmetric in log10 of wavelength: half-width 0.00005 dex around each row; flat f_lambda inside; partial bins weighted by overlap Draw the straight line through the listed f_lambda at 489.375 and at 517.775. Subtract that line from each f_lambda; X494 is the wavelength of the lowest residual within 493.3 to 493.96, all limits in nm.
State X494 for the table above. 493.789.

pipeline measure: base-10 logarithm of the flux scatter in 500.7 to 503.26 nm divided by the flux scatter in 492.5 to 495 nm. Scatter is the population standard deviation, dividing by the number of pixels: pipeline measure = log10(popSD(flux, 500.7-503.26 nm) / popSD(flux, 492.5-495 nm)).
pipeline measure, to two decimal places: -0.08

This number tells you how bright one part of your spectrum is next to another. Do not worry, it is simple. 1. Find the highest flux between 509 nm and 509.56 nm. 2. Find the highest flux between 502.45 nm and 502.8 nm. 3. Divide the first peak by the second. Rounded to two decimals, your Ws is 1.19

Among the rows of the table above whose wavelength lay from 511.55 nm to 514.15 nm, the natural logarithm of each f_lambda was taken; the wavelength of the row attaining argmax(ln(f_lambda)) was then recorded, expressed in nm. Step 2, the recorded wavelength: 513.383 nm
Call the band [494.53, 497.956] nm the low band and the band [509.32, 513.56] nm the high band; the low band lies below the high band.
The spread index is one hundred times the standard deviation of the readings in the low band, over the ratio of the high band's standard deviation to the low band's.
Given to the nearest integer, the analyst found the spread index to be 23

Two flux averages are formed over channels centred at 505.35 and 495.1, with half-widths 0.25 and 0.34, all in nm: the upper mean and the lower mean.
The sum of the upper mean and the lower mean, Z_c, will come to 11.8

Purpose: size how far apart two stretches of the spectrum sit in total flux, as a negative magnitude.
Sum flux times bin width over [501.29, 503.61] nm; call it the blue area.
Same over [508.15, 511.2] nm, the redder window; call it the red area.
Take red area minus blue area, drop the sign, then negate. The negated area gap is -4.1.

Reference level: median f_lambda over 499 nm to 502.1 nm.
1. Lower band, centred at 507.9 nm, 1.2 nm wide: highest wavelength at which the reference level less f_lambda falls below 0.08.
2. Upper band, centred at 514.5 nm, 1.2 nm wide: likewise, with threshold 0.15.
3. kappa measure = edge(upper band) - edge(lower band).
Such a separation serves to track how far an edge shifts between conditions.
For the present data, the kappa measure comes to 6.48 nm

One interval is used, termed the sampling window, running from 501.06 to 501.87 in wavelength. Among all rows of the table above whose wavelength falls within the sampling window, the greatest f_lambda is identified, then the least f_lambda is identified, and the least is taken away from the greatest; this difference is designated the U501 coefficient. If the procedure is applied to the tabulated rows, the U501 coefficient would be 2.9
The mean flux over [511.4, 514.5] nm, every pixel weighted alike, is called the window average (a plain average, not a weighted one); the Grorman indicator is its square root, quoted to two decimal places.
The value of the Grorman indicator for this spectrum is 2.24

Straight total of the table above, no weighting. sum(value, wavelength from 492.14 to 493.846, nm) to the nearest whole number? 88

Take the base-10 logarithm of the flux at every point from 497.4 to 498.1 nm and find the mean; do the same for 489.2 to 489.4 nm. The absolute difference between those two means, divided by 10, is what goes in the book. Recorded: 0.0029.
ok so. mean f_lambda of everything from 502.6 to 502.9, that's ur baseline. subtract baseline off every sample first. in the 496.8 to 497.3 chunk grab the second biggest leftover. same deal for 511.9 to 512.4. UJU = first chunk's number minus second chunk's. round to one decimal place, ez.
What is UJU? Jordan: 0.2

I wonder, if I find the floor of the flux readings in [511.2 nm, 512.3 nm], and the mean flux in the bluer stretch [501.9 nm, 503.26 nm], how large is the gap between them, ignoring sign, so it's 1.9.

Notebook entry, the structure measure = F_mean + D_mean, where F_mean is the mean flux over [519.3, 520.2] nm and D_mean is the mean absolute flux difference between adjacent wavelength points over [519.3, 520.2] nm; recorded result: 6.4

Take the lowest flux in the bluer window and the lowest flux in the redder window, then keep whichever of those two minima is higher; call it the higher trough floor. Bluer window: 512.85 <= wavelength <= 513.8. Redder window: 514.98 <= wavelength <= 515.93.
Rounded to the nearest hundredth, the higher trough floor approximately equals 3.61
